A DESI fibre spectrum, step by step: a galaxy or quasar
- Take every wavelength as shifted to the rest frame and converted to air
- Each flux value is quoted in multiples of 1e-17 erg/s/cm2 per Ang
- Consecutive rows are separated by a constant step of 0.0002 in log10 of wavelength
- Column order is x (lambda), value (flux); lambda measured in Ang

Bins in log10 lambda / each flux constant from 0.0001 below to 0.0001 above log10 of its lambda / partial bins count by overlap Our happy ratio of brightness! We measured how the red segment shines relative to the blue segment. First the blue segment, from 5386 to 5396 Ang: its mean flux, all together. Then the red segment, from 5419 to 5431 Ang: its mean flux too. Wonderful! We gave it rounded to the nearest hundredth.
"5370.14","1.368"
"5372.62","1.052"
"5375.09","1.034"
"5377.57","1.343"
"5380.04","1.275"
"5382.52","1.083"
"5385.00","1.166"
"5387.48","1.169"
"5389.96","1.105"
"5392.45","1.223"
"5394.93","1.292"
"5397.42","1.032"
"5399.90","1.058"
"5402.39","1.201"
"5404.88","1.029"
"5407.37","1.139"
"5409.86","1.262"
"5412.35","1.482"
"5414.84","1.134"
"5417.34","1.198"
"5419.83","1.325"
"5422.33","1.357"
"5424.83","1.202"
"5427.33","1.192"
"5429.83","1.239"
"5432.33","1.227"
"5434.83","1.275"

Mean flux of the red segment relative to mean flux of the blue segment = 1.05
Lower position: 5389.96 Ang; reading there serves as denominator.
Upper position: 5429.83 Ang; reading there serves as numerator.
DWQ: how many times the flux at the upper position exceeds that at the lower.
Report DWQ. 1.12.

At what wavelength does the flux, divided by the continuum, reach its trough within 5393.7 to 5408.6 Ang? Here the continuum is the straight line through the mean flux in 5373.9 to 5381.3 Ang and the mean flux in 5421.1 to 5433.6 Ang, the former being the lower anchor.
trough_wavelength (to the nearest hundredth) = 5404.88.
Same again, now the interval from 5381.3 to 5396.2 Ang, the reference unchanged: 5382.52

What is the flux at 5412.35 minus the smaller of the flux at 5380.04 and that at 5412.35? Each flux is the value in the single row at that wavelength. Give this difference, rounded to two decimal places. 0.21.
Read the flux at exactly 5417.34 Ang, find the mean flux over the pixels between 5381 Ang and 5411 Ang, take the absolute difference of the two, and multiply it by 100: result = 5.1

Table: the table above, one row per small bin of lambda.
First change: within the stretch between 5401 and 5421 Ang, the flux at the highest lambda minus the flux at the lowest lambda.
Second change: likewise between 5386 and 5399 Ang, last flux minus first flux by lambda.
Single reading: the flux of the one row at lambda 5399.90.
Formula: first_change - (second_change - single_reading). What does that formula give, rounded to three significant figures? 1.32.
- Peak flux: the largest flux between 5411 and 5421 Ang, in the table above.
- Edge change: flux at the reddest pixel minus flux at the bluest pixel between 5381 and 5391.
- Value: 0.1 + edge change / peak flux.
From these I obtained 0.11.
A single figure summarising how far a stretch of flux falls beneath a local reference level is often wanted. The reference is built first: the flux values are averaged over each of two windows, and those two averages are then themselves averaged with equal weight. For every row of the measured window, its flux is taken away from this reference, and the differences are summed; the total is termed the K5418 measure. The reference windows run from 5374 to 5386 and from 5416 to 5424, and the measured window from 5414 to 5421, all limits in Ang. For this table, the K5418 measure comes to 0.05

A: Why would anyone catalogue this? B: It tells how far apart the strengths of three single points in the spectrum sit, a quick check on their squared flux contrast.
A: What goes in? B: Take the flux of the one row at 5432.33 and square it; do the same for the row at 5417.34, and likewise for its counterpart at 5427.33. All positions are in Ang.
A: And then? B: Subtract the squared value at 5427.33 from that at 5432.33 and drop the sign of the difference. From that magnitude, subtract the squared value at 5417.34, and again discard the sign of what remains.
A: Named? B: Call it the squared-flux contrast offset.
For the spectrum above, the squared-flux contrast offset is 1.4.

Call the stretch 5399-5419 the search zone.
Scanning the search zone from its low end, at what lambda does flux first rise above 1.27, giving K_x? 5412.35 Ang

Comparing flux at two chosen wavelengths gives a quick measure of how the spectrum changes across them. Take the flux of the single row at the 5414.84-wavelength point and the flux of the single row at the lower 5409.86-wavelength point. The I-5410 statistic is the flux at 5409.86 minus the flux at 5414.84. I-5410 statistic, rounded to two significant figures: 0.13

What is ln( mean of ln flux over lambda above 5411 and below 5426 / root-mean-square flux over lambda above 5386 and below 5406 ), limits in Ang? -1.54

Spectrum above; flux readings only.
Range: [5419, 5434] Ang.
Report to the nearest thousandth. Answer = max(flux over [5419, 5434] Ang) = 1.357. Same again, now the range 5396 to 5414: 1.482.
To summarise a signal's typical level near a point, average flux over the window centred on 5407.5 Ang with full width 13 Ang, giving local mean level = 1.22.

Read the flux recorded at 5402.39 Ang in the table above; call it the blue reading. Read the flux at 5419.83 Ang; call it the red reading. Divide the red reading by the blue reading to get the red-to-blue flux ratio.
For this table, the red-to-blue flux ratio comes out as 1.1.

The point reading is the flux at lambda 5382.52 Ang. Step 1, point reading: 1.083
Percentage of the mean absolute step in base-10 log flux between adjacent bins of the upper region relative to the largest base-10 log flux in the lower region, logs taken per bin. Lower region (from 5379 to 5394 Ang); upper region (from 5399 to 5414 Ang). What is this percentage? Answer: 53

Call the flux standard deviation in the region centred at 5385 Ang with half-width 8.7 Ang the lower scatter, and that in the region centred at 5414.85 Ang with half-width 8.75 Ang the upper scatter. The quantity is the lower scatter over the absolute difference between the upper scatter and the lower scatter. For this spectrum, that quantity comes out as 2.69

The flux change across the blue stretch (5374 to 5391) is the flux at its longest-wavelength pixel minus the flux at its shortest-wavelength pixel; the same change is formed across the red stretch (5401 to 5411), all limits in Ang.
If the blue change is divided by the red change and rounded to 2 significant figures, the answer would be 1.2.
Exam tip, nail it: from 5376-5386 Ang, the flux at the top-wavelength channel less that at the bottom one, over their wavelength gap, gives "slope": -0.024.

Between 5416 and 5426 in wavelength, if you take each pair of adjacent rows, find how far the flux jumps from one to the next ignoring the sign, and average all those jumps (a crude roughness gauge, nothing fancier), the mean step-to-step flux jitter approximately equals 0.10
